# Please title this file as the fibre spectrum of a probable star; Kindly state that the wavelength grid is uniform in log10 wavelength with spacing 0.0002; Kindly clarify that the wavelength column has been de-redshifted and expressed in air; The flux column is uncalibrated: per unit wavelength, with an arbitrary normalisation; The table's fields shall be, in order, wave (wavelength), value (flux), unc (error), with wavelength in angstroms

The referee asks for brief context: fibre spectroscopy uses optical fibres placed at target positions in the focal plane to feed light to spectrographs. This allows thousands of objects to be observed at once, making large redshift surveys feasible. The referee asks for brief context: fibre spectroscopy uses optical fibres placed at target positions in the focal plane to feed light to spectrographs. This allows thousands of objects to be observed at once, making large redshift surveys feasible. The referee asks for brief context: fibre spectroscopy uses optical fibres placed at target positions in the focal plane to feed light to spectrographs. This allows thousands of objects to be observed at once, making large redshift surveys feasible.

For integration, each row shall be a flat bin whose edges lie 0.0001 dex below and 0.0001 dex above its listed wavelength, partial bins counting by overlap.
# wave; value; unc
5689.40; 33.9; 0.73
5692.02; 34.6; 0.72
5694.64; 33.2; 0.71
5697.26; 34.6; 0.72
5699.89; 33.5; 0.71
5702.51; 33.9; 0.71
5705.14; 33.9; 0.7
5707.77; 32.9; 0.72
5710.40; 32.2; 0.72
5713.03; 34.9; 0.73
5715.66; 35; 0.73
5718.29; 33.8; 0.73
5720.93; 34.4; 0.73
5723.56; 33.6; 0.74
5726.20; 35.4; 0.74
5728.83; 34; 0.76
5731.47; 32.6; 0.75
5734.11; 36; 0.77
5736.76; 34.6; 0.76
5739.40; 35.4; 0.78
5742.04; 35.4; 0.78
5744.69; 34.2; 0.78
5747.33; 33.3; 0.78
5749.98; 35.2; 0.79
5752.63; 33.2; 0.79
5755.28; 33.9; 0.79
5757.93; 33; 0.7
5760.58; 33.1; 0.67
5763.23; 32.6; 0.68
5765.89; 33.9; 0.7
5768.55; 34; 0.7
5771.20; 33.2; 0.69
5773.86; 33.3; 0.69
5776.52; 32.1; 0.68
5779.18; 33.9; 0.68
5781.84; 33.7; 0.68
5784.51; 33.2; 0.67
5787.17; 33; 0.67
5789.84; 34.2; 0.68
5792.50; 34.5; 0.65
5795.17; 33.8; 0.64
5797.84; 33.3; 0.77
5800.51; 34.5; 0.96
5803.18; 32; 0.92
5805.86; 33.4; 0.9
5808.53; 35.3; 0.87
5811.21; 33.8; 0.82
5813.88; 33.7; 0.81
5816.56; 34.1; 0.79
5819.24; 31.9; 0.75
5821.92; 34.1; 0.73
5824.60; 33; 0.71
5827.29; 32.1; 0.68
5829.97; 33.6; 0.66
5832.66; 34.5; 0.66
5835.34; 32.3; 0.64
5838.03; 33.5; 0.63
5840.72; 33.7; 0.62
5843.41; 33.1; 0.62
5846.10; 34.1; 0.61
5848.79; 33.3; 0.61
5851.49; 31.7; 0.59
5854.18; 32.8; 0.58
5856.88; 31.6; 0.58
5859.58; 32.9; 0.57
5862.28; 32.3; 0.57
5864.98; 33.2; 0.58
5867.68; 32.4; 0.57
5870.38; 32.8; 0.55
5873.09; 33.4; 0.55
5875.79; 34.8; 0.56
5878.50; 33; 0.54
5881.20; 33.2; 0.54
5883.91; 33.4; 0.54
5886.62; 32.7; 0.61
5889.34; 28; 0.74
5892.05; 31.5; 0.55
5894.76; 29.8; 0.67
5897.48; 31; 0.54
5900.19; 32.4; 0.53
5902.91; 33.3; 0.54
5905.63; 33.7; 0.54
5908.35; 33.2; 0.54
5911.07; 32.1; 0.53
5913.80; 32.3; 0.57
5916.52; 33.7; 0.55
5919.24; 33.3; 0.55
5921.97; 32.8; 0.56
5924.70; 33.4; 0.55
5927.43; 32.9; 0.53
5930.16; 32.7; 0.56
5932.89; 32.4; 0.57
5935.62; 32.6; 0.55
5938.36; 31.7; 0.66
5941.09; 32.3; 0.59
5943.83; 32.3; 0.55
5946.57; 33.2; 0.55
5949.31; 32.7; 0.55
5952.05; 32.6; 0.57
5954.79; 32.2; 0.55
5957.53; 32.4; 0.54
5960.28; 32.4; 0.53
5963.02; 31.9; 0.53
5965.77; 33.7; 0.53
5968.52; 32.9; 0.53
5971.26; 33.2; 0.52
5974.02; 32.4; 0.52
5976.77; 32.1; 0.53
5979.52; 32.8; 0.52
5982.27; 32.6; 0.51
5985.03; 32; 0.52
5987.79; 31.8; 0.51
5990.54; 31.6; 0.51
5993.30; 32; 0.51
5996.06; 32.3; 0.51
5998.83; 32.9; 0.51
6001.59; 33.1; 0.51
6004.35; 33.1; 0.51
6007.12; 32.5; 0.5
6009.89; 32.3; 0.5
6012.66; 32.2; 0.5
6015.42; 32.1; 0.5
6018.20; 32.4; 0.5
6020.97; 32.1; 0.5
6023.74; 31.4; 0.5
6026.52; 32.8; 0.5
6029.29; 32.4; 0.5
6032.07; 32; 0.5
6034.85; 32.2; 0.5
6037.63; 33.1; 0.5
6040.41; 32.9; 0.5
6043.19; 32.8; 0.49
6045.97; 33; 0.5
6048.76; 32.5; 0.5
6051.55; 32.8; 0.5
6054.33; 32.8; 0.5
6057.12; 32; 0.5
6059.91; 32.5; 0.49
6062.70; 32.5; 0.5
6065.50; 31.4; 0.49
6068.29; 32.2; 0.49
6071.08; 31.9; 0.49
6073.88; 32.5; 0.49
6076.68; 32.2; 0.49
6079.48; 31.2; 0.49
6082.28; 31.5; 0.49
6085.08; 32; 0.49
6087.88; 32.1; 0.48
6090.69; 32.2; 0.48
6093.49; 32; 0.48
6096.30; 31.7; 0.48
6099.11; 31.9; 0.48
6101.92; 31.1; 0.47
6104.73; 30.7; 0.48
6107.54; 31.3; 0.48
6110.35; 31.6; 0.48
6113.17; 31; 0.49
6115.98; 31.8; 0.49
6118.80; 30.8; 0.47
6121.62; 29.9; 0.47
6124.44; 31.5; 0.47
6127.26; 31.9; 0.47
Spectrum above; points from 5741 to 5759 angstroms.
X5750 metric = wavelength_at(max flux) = 5742.04 angstroms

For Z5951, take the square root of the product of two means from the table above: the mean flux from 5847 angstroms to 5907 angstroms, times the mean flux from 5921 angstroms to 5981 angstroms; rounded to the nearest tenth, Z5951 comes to 32.5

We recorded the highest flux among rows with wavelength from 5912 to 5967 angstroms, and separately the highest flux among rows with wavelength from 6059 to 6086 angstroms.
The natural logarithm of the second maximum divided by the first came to -0.04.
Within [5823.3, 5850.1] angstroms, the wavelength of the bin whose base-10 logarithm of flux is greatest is 5832.66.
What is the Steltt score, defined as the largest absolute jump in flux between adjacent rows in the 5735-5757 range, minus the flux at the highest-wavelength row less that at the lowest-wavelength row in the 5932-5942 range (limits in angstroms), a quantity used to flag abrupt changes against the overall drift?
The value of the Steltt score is 2.1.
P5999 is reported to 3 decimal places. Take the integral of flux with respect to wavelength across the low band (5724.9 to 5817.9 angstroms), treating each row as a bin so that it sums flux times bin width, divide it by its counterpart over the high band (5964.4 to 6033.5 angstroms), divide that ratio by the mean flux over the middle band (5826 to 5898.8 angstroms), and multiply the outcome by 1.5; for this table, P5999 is 0.065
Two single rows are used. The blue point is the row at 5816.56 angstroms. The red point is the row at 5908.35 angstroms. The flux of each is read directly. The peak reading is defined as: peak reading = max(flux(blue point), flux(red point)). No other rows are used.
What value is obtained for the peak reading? 34.1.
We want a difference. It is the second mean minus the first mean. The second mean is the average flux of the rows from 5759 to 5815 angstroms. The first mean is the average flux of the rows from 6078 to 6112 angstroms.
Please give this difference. 1.9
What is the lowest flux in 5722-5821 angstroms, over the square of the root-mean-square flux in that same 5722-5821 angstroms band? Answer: 0.0279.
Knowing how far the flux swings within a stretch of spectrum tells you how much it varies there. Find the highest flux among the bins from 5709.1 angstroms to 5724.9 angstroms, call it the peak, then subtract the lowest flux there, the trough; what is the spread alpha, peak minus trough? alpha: 2.8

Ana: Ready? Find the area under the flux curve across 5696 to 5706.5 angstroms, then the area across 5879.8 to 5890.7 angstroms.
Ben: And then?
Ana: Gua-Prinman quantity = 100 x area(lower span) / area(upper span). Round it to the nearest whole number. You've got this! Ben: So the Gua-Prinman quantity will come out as 103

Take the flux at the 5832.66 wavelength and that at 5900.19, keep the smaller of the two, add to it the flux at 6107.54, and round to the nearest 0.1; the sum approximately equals 63.7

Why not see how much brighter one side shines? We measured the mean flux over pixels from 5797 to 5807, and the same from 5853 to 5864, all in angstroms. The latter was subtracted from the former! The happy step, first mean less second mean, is 0.9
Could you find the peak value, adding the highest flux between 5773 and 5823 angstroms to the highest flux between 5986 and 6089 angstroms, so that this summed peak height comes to 68.4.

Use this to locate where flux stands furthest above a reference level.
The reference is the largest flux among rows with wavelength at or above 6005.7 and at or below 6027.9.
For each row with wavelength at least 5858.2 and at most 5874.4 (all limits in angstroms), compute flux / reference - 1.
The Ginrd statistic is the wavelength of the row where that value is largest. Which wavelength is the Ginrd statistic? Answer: 5873.09 angstroms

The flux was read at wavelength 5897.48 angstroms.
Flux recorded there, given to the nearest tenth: 31.0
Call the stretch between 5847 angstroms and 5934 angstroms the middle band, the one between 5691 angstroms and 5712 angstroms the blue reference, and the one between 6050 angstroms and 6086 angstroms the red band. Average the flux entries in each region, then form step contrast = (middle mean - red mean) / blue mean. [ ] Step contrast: 0.013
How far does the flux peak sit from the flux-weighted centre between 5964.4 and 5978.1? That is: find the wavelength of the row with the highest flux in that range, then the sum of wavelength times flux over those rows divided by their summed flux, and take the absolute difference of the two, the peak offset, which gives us 5.4 angstroms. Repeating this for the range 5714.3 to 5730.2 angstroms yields 4.0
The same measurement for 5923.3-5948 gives 10.9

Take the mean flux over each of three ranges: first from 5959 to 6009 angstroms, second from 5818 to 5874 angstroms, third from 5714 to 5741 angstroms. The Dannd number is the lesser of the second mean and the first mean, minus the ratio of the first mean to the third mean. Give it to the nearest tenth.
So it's 31.6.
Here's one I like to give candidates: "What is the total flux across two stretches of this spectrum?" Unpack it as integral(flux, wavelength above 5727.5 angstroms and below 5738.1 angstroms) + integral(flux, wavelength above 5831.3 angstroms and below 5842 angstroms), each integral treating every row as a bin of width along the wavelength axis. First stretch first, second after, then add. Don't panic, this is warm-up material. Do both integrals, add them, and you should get 722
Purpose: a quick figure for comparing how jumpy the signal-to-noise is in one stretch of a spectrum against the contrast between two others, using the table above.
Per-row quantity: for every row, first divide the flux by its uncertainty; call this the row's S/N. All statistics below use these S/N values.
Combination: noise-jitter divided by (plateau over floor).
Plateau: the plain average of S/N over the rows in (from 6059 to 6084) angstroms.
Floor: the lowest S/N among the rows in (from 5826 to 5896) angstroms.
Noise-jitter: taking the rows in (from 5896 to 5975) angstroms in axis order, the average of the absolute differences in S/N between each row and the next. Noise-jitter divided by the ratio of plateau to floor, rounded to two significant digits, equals 1.4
